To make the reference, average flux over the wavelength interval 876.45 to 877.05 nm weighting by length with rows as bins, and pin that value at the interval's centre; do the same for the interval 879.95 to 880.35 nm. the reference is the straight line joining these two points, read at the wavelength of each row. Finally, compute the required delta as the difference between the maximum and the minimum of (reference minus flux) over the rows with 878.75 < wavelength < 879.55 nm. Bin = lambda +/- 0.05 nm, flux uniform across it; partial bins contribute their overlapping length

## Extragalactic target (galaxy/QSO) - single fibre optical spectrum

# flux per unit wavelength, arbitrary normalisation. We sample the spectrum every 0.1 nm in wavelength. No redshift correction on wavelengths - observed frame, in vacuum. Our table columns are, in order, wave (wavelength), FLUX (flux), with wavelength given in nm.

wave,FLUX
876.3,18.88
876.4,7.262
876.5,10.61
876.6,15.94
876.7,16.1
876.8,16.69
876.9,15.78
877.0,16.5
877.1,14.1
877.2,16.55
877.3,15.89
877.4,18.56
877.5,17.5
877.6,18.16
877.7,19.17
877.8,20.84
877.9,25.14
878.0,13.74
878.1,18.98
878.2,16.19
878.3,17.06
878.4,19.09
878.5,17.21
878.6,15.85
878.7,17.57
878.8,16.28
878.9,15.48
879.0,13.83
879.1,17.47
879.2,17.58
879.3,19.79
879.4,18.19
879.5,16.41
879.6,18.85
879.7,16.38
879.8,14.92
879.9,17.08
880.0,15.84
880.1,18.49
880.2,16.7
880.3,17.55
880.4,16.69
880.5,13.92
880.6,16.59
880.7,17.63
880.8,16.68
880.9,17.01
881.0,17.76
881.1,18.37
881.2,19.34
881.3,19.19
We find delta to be 5.8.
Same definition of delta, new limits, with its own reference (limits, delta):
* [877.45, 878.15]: 11.5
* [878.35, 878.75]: 3.4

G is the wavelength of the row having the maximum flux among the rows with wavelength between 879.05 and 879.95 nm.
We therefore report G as 879.3 nm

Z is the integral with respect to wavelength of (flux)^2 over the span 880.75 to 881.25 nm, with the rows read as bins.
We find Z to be 159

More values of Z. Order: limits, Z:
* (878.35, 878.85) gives 149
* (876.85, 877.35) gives 125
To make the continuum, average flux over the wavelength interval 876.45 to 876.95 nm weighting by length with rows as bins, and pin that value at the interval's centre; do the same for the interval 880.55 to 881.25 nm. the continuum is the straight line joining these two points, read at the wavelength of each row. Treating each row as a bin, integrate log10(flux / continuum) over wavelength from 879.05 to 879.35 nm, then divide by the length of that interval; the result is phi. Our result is 0.04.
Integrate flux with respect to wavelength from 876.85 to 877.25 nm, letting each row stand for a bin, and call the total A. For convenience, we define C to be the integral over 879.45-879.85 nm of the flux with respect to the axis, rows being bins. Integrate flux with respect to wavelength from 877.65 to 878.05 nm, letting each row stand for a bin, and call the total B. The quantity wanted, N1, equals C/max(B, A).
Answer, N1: 0.84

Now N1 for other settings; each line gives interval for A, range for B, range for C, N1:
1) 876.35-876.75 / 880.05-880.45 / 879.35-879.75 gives 1.01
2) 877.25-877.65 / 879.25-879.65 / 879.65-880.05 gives 0.88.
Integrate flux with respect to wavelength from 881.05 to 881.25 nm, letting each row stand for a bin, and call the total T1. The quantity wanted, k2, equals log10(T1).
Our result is 0.576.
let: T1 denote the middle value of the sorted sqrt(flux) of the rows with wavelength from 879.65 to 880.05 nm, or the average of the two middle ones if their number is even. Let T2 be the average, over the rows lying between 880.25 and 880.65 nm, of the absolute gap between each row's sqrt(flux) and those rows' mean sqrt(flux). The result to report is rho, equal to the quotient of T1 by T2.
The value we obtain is 28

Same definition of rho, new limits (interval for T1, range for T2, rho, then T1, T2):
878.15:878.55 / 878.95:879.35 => 20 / 4.14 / 0.21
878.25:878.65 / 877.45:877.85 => 33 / 4.14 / 0.12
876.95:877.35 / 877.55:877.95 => 17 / 4.02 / 0.23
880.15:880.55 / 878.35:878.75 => 38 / 4.09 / 0.11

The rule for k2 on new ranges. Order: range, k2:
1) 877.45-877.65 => 0.552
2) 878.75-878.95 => 0.502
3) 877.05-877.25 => 0.486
